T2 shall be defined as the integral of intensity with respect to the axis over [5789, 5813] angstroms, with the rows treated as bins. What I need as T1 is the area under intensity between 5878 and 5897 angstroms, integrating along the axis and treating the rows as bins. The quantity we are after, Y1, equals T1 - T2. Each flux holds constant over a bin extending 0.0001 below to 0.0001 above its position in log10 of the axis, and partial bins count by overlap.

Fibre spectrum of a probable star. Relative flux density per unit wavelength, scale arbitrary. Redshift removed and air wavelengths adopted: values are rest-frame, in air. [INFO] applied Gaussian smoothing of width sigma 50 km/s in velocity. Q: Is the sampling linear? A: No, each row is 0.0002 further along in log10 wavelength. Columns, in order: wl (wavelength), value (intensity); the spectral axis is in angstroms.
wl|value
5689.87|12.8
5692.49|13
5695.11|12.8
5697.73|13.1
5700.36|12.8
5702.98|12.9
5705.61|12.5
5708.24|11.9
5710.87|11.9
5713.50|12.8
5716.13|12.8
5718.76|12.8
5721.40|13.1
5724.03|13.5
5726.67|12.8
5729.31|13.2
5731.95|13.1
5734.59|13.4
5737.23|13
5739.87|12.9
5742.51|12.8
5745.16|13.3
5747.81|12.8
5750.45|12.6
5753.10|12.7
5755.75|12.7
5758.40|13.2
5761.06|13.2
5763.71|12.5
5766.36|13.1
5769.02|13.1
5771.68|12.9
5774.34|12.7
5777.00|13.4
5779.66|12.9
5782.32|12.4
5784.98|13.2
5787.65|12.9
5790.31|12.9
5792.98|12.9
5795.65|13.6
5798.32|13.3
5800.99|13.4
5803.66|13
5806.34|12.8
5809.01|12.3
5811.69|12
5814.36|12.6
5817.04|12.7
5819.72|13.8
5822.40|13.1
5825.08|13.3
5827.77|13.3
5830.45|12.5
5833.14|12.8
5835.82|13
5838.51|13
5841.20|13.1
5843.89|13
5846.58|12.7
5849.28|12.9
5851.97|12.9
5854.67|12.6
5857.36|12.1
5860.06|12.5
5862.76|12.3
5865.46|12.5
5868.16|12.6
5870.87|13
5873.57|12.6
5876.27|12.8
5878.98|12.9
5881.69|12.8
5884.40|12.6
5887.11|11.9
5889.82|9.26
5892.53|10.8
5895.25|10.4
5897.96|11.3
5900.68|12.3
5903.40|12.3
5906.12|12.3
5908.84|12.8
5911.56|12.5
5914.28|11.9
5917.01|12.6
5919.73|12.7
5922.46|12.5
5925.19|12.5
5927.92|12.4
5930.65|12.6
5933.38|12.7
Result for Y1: -91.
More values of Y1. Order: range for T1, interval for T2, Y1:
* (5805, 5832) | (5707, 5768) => -439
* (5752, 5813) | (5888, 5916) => 463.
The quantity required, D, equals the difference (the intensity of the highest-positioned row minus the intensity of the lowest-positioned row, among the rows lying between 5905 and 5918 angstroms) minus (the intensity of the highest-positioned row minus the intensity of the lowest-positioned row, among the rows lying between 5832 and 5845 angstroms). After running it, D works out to 0.10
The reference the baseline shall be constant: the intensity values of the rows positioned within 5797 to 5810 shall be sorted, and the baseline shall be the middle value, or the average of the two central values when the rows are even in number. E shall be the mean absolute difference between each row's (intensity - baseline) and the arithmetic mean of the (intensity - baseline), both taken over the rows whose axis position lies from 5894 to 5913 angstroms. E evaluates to 0.65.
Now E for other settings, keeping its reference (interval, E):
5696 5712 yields 0.42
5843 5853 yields 0.09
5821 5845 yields 0.17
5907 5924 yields 0.20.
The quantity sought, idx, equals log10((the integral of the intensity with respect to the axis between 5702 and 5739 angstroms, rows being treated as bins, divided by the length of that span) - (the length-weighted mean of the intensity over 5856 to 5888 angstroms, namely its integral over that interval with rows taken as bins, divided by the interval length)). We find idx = -0.56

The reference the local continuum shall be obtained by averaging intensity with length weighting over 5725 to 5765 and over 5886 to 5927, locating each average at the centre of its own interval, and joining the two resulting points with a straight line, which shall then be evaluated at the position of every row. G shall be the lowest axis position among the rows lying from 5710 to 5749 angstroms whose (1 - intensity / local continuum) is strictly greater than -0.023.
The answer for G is 5710.87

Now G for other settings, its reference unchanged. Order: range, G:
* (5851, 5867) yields 5857.36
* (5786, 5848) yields 5787.65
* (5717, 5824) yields 5718.76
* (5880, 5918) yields 5887.11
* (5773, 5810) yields 5774.34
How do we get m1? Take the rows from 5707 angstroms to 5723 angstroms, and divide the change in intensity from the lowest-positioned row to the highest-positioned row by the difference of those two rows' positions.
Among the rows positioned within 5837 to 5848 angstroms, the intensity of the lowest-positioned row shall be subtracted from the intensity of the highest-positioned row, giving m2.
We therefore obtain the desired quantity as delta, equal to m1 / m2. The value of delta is -0.30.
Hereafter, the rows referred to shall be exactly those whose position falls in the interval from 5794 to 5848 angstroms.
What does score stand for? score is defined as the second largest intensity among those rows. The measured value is 13.6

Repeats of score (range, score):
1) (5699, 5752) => 13.4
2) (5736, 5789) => 13.3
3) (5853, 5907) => 12.9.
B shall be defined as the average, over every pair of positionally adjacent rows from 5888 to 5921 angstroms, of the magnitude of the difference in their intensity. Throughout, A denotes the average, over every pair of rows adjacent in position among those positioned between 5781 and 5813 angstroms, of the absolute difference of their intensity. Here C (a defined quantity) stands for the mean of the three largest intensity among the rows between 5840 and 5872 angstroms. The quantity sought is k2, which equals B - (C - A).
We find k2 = -12.2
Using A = 0.33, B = 0.55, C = 13.0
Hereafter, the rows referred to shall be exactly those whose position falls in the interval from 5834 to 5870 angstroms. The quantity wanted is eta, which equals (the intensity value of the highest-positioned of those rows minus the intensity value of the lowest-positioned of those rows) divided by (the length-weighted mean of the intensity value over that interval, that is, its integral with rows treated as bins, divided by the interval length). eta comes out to -0.03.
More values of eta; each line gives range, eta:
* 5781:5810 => -0.01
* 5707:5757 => 0.06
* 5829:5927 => 0.00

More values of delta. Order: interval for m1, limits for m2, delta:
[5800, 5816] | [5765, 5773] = 0.30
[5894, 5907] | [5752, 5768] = 0.44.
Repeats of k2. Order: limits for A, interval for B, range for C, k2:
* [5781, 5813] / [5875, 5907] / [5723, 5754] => -12.4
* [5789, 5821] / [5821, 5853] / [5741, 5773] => -12.6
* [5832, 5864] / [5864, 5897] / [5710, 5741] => -12.5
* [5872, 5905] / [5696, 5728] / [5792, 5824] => -12.6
